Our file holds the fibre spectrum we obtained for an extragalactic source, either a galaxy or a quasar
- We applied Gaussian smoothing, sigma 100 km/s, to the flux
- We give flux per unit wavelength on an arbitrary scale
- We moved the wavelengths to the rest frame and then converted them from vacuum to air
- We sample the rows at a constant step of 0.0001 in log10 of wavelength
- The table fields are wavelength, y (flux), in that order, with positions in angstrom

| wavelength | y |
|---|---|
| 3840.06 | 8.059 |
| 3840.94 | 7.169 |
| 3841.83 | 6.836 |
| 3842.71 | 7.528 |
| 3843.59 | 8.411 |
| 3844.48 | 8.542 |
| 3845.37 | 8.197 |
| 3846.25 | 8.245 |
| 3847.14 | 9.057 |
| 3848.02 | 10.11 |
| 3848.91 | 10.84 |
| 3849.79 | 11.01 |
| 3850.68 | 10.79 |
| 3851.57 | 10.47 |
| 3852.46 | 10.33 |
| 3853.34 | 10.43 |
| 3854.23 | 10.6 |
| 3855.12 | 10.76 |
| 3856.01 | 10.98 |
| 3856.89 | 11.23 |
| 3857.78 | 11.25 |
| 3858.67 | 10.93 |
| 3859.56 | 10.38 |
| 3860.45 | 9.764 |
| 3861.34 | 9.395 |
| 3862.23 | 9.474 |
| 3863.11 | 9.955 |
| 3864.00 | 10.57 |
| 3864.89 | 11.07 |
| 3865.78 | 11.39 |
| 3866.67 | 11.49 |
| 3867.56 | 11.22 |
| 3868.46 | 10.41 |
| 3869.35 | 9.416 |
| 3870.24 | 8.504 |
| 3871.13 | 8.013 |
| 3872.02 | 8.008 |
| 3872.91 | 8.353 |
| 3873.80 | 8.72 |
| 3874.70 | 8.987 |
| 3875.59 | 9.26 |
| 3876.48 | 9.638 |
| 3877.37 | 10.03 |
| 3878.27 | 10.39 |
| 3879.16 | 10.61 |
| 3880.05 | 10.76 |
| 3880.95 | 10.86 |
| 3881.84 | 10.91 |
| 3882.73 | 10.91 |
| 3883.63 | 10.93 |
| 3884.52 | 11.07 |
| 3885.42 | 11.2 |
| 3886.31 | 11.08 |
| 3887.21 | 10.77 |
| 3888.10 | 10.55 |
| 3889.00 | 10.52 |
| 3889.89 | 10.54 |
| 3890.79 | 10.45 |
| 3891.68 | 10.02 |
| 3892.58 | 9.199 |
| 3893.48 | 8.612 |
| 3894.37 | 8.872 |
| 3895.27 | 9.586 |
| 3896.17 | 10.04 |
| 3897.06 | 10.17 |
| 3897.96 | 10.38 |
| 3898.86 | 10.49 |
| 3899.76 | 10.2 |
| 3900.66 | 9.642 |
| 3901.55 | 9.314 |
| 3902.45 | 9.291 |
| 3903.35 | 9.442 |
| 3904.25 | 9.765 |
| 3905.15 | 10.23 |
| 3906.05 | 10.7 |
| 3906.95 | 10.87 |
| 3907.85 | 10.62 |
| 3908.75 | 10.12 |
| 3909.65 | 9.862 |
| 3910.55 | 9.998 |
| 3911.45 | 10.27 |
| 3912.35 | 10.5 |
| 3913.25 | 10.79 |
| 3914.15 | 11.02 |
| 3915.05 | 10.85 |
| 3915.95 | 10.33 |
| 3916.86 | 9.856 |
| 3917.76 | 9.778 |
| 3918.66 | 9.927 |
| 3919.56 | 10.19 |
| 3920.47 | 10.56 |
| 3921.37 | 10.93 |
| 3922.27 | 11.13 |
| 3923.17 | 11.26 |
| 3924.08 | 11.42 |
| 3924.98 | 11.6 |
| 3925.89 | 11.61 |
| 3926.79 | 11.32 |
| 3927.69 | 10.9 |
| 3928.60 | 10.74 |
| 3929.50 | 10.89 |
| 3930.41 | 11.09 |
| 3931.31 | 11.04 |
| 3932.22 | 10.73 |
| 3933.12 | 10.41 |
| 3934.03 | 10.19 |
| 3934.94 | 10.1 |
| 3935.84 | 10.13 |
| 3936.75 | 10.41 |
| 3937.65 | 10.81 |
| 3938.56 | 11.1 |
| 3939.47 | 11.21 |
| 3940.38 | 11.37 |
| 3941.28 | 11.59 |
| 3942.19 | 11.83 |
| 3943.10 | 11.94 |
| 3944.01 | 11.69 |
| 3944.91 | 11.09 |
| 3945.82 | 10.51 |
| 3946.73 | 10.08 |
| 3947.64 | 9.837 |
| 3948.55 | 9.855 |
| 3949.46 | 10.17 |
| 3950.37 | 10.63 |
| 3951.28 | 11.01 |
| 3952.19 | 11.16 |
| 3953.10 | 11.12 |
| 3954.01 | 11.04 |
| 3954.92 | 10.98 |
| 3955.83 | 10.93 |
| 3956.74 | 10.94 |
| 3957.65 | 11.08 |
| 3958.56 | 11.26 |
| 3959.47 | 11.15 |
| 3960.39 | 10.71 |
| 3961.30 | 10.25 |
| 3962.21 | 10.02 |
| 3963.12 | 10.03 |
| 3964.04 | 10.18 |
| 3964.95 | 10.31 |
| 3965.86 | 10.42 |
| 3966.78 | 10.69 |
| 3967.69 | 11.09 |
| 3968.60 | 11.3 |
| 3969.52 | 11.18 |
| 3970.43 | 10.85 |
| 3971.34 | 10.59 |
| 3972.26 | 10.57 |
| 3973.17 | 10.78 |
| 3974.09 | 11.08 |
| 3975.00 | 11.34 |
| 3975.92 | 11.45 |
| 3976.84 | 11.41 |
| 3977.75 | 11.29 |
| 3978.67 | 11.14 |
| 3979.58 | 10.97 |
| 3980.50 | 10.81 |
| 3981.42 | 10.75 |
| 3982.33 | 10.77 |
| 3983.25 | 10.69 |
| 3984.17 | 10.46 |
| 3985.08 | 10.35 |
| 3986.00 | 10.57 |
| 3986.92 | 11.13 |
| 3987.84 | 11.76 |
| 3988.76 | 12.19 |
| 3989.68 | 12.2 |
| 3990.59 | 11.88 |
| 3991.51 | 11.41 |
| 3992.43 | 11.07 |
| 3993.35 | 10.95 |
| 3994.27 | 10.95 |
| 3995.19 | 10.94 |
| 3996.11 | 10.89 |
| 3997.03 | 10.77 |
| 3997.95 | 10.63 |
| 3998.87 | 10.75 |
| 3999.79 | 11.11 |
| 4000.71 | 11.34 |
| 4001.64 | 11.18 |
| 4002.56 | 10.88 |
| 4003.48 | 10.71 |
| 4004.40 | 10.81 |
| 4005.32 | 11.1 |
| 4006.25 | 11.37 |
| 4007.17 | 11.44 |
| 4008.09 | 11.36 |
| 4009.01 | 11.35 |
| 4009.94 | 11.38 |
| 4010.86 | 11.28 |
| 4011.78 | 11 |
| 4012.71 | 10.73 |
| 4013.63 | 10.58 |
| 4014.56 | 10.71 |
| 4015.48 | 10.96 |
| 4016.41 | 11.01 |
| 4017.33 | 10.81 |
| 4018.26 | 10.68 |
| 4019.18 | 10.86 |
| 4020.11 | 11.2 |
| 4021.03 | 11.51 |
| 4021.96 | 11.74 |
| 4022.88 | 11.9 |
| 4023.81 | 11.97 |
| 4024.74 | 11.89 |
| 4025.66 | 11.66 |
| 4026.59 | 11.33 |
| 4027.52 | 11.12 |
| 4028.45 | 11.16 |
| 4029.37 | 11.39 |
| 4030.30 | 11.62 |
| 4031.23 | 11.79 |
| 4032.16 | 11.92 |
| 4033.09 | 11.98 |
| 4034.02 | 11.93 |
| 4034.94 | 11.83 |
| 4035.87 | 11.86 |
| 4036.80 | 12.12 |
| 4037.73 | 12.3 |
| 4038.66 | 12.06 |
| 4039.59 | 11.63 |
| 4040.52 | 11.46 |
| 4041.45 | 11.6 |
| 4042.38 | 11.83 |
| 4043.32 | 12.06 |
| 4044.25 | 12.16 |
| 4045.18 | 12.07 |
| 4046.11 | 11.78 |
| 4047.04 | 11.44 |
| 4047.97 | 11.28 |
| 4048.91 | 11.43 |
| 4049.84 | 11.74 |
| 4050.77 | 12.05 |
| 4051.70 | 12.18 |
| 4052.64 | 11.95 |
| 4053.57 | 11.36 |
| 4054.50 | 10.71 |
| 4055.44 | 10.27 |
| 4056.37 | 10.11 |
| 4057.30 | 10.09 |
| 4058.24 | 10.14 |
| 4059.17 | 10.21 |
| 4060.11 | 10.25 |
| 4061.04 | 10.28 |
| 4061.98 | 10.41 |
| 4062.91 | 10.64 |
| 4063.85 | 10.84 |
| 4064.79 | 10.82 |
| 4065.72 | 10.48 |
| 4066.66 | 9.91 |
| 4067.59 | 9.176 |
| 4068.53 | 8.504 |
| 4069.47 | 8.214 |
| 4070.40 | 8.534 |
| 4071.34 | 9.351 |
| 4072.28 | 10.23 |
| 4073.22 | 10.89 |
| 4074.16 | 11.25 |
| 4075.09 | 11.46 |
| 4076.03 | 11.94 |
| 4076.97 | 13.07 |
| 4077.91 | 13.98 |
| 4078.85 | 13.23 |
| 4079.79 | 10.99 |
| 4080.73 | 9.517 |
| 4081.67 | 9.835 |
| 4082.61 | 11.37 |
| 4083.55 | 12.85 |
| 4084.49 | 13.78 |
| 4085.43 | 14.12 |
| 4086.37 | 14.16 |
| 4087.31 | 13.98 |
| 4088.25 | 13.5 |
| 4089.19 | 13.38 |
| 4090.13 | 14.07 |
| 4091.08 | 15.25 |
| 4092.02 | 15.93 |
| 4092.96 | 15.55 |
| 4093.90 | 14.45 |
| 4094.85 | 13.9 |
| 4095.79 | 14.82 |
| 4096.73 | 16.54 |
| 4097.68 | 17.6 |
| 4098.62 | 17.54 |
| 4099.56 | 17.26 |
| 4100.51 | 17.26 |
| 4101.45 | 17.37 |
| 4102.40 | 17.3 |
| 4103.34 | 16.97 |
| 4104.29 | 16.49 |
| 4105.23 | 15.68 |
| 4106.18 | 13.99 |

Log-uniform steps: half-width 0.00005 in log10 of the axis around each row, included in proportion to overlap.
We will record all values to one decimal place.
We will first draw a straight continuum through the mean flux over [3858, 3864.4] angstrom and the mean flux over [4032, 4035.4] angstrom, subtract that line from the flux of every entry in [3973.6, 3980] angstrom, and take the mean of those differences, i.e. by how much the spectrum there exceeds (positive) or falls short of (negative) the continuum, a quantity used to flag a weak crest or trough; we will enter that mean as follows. -0.1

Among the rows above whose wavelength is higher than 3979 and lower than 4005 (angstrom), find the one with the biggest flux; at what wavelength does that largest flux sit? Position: 3989.68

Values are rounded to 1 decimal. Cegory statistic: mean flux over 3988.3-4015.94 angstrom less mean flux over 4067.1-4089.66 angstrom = -0.4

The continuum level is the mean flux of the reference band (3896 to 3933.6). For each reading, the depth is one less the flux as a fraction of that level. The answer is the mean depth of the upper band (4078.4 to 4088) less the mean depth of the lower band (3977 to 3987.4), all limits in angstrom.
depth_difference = -0.15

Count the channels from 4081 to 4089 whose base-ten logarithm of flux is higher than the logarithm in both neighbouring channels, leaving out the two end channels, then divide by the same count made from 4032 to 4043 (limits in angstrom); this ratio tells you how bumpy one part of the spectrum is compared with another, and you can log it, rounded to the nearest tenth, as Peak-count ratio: 0.5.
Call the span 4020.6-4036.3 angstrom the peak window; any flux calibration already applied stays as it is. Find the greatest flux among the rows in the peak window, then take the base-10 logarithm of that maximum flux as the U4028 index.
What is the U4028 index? 1.08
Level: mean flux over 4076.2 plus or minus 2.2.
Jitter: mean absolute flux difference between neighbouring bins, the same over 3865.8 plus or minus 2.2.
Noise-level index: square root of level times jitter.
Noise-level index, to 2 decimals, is 1.92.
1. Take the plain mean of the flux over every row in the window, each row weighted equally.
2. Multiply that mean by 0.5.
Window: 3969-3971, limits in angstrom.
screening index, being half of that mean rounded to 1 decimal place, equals 5.5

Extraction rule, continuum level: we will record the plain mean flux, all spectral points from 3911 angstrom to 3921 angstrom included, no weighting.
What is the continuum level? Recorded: 10.4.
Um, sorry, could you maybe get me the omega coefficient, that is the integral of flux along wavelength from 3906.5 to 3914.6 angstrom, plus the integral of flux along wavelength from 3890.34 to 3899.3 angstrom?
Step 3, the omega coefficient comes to 172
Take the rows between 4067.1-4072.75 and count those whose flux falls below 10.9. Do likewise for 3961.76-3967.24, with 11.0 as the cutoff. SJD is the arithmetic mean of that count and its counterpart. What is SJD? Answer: 6.0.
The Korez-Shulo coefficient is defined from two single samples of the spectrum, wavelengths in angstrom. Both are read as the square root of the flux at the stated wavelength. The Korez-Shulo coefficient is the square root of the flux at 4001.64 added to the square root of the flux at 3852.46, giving 6.56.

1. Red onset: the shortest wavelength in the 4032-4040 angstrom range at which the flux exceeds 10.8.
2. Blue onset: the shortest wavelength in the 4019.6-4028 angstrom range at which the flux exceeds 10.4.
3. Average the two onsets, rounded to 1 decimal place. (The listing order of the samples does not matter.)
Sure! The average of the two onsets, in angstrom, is 4026.1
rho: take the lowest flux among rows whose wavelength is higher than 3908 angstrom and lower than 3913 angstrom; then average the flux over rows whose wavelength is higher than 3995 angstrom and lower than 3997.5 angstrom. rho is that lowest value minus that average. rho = -1.0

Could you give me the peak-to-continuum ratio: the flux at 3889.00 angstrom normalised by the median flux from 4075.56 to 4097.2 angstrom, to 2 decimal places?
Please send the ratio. 0.76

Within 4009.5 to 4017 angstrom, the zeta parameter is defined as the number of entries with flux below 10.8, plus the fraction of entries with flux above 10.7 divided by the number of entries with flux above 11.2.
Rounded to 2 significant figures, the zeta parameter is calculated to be 3.4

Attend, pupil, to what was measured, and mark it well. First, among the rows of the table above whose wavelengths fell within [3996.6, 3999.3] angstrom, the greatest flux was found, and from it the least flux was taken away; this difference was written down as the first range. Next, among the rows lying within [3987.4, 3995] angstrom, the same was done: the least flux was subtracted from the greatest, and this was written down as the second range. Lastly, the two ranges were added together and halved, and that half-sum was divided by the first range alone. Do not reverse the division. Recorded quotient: 4.96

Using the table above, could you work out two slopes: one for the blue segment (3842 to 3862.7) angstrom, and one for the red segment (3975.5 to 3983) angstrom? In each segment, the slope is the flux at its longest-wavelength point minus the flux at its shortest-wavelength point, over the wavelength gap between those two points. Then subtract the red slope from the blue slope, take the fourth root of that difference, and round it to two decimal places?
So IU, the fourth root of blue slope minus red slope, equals 0.67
